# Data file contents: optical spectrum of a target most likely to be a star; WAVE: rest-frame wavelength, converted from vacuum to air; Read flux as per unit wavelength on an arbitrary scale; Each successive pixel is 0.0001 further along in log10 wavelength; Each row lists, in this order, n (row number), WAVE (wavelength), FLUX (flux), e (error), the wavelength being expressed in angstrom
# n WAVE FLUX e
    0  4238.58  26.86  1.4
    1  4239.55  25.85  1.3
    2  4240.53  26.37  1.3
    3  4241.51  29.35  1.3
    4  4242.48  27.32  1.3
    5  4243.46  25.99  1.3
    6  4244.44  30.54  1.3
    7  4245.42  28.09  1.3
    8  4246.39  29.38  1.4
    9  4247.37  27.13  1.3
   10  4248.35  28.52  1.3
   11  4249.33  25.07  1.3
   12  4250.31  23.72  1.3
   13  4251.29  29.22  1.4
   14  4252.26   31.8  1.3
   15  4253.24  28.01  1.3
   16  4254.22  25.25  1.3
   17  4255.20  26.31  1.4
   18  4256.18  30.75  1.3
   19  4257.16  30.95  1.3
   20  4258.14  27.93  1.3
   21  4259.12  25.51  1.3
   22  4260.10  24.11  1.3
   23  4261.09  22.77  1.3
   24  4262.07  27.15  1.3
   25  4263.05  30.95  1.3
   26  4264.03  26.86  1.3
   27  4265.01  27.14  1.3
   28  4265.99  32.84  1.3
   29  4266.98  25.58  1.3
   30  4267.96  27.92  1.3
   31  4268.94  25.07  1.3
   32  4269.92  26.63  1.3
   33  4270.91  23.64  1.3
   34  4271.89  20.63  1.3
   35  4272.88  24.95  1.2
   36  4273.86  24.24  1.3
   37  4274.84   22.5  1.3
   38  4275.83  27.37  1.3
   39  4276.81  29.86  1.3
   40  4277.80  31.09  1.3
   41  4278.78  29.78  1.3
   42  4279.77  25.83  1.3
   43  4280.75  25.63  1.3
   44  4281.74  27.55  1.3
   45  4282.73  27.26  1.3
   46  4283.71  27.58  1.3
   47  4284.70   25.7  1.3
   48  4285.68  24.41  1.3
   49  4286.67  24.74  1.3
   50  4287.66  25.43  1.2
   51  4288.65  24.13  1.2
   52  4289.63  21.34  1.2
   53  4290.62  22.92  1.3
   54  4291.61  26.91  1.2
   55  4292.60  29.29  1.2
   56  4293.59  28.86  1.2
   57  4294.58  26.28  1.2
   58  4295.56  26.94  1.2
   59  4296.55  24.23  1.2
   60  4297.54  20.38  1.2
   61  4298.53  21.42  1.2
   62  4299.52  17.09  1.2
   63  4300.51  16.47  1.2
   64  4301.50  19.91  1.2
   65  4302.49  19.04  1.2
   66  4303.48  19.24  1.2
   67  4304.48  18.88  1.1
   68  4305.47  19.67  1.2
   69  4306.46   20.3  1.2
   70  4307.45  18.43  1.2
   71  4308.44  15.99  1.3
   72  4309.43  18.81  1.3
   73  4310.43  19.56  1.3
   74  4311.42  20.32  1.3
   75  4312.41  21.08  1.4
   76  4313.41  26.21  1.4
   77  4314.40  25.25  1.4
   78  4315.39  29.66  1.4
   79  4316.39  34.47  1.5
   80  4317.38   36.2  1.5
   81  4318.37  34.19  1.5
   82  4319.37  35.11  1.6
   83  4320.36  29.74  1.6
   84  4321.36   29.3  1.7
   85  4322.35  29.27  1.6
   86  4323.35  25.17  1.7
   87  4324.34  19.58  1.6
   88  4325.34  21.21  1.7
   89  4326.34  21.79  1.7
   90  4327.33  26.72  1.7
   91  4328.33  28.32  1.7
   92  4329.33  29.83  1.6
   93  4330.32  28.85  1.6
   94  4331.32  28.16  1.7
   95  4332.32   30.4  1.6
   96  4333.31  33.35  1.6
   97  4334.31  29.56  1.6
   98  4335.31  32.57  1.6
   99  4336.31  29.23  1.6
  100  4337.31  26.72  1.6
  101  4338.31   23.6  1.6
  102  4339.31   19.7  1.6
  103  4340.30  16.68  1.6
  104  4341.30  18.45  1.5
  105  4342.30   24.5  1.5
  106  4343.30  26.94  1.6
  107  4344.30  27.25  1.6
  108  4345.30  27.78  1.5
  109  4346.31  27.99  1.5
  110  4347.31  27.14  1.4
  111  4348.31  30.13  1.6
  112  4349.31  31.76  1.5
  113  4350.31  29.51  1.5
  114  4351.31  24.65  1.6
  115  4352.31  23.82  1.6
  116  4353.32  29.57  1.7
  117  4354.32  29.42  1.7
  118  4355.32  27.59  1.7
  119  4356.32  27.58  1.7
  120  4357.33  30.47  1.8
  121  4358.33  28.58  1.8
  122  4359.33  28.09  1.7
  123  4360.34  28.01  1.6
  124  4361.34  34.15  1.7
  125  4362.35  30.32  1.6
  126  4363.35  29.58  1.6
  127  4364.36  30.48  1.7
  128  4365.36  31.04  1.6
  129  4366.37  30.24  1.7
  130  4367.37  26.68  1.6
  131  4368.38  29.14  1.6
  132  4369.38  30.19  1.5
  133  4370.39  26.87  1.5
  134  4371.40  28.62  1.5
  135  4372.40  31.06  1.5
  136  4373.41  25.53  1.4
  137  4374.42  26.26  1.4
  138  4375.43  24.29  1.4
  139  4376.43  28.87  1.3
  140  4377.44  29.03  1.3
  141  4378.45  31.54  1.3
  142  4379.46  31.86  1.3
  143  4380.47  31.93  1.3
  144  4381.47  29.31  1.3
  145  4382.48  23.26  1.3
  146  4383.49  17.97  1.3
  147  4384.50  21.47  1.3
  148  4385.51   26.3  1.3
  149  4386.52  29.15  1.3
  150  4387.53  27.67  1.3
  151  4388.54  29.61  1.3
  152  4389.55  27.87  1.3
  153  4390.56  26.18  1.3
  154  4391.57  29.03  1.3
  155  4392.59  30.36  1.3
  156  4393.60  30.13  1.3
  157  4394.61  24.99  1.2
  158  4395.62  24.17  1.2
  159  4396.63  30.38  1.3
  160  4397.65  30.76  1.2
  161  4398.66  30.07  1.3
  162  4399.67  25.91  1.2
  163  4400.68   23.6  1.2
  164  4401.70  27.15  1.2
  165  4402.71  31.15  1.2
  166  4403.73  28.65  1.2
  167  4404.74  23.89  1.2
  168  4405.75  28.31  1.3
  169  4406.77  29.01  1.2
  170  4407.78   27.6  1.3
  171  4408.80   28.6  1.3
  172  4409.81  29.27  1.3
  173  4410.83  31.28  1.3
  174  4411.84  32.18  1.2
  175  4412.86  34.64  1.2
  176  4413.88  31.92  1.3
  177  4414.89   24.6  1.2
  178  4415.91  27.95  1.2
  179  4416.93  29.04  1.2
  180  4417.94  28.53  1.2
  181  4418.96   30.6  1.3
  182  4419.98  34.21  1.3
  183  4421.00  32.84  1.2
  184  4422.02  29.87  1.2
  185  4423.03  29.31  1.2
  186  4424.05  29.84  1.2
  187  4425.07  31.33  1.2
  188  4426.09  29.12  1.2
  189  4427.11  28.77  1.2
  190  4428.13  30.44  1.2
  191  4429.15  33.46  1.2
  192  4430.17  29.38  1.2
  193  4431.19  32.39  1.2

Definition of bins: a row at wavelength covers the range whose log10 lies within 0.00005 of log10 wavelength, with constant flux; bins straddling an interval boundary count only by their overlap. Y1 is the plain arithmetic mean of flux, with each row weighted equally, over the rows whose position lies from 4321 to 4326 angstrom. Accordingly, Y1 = 24.9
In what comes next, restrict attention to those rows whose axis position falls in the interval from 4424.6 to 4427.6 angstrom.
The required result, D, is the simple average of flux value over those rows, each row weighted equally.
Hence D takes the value 29.7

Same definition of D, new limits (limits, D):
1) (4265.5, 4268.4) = 28.8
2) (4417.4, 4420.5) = 31.1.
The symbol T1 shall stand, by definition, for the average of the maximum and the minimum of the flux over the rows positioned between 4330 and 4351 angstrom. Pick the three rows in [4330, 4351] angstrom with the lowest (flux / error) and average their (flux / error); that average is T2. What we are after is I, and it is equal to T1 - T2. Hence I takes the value 13.3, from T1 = 25.0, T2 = 11.7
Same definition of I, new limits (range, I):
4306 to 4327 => 13.8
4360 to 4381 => 12.0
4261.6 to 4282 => 9.6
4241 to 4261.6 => 9.2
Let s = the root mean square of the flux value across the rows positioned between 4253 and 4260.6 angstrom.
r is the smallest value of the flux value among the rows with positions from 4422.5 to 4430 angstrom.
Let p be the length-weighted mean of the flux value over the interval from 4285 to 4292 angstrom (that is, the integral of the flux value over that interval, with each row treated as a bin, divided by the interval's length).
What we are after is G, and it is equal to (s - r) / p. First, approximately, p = 24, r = 28.77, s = 27.5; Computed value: -0.05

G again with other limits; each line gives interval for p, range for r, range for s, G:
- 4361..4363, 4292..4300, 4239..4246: 0.33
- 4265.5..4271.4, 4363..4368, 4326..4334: 0.07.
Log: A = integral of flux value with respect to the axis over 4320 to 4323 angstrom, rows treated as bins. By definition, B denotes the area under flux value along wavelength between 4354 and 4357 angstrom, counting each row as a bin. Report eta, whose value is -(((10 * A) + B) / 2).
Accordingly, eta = -480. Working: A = 88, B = 85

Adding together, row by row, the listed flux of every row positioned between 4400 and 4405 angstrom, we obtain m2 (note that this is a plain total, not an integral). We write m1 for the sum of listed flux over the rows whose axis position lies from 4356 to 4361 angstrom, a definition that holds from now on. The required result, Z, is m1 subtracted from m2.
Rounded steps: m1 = 143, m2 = 134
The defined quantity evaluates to -8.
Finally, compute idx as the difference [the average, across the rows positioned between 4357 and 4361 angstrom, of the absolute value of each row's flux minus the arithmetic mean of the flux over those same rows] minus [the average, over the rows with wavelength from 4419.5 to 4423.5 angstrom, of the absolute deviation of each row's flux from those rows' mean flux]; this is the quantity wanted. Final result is -1.1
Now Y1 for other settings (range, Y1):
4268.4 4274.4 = 24.2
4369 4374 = 28.5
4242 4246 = 28.0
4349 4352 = 28.6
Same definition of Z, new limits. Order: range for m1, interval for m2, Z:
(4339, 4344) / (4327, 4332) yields 36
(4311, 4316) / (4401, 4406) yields 17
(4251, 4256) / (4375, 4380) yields 5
